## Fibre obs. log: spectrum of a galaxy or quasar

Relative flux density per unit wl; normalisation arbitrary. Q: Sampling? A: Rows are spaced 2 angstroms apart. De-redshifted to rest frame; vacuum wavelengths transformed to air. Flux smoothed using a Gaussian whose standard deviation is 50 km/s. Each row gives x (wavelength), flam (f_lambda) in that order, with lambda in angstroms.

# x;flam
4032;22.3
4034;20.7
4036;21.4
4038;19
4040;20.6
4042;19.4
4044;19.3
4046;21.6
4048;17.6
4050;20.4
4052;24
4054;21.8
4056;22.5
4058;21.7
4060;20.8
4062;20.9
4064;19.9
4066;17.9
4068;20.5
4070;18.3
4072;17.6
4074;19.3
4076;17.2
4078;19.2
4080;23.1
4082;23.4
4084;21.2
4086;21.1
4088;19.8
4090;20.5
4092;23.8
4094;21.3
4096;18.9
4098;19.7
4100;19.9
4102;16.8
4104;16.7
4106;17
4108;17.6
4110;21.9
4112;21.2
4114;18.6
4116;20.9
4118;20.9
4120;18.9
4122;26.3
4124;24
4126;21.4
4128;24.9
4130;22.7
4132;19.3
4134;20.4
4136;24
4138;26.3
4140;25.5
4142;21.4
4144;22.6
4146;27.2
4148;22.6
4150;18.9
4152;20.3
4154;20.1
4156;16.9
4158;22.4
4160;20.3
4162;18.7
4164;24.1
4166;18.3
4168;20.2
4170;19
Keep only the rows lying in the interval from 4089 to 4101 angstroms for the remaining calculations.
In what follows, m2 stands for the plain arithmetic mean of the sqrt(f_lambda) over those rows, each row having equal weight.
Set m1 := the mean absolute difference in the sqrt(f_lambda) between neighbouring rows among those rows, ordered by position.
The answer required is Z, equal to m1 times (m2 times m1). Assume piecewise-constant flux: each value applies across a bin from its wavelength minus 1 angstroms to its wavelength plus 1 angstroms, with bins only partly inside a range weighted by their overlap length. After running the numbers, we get 0.18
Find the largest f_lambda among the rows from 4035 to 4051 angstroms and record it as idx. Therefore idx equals 21.6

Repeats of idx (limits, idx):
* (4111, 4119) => 21.2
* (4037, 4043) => 20.6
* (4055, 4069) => 22.5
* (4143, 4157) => 27.2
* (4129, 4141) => 26.3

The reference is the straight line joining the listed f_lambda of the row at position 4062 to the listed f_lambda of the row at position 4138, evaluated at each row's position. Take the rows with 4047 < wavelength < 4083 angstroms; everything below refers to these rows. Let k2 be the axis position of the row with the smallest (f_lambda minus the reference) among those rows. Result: 4076 angstroms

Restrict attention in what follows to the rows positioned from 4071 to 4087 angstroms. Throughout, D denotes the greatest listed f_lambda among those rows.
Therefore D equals 23.4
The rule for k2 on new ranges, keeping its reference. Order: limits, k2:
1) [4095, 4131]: 4104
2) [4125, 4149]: 4132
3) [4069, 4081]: 4076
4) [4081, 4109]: 4104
